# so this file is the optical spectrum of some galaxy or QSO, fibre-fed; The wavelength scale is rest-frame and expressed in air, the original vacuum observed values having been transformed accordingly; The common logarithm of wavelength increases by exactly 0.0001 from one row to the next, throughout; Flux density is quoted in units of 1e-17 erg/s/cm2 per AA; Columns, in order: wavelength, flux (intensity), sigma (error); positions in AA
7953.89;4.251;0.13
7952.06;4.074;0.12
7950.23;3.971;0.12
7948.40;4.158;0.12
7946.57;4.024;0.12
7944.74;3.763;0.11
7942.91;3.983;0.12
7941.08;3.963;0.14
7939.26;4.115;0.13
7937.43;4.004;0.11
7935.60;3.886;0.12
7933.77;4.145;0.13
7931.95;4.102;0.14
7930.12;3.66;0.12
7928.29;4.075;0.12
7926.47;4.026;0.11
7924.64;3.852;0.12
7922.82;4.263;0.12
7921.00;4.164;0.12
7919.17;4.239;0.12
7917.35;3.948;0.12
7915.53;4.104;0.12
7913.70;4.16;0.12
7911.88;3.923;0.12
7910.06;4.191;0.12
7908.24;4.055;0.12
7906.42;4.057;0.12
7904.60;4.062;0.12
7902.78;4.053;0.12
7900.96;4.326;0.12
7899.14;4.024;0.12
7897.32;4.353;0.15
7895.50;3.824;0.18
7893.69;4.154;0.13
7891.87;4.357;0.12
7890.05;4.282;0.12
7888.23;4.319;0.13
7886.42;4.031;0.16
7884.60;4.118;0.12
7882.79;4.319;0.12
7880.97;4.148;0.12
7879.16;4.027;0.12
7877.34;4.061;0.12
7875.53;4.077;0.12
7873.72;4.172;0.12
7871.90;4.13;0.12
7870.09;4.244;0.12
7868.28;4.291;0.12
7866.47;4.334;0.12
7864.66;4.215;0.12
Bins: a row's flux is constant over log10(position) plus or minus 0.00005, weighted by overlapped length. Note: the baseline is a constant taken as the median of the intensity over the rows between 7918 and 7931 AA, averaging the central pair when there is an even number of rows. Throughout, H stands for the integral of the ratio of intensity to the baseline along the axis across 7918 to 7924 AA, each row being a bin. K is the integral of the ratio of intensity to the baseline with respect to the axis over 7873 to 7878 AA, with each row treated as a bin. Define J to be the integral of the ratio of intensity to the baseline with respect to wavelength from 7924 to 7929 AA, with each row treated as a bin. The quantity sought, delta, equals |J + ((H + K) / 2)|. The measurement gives 10.5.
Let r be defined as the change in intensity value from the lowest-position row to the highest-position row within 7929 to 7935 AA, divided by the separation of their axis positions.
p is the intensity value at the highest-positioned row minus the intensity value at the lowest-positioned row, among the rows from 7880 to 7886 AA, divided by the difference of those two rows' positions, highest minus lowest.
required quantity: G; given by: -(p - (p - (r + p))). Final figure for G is -0.12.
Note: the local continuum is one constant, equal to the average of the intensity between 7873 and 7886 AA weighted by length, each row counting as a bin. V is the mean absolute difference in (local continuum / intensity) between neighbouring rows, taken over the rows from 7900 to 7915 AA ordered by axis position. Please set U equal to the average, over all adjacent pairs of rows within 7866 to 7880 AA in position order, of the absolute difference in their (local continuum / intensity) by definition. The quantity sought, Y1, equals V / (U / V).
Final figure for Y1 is 0.08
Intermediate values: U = 0.013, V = 0.033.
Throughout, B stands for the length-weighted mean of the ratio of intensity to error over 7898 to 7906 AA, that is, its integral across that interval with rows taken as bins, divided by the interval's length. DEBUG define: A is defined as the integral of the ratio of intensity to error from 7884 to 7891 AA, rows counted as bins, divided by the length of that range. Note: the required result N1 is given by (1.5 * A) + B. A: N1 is 82.1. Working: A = 32.01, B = 34.1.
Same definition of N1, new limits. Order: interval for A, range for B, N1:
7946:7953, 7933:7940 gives 83.8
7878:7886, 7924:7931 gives 84.3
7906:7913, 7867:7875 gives 85.9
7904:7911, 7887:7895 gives 84.4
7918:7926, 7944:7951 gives 85.6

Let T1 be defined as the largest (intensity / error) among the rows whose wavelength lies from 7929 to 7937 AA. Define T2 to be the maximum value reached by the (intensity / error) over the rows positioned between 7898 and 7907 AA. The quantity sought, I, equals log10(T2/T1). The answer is 0.047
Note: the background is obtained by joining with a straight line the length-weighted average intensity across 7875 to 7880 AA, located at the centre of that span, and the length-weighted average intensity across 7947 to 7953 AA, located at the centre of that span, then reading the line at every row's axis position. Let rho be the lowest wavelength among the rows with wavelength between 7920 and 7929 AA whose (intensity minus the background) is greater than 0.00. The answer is 7921.00 AA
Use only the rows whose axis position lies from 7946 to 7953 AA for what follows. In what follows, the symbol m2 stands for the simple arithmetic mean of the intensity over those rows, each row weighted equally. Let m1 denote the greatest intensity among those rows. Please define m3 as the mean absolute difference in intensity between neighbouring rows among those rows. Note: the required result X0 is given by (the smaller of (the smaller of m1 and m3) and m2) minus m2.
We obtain -3.92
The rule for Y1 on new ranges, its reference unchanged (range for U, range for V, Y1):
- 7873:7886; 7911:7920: 0.08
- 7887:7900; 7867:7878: 0.00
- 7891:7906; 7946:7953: 0.02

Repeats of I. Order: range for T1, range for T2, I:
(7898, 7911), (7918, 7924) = -0.006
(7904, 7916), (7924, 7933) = 0.020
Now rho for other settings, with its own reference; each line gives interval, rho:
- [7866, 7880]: 7866.47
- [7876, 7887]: 7877.34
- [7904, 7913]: 7904.60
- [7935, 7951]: 7939.26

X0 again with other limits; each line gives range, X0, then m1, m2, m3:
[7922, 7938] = -3.76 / 4.263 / 4.00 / 0.24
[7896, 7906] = -3.94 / 4.353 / 4.16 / 0.23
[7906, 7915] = -3.92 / 4.191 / 4.08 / 0.16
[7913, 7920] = -3.95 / 4.239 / 4.11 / 0.17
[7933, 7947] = -3.82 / 4.145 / 3.99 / 0.16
